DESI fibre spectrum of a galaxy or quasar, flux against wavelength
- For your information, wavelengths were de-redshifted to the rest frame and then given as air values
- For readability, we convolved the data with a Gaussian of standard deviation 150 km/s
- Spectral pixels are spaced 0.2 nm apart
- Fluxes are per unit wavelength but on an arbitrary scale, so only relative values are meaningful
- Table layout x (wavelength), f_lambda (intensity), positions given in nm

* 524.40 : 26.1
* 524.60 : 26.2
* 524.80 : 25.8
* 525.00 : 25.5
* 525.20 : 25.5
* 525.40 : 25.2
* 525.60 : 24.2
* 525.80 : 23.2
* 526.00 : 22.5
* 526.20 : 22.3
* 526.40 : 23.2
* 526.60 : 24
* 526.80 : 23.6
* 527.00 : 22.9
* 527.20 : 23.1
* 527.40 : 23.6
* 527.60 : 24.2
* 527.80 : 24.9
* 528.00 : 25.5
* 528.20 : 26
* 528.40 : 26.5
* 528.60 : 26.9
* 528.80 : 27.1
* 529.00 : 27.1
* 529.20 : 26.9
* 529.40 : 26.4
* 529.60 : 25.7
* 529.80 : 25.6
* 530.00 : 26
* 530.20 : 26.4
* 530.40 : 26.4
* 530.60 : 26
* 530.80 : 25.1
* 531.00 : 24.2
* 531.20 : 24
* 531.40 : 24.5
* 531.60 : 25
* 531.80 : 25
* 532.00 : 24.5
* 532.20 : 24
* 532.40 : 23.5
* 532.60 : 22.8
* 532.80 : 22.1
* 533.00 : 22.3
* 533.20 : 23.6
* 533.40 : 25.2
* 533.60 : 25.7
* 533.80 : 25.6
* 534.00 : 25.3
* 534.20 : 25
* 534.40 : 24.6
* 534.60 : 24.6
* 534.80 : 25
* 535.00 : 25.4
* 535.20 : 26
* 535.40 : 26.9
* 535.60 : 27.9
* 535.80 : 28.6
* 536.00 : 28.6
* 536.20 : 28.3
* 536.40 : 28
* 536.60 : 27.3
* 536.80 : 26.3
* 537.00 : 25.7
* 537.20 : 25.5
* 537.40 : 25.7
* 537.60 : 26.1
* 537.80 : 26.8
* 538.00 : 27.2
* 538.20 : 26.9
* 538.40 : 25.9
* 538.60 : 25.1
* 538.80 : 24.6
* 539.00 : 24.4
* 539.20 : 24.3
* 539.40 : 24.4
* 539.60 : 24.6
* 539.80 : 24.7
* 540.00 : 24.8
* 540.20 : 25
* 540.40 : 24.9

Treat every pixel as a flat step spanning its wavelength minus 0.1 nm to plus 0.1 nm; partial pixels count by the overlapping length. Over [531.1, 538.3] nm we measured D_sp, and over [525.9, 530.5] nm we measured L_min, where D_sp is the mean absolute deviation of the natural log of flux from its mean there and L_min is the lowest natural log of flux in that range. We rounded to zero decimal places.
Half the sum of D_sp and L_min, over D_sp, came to 31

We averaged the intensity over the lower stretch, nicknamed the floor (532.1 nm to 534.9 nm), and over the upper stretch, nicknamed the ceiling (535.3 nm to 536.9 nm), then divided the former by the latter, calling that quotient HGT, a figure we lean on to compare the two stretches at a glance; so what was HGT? 0.87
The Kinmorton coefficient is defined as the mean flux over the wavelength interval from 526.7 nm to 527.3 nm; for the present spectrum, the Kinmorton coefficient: 23.2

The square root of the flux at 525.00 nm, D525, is 5.05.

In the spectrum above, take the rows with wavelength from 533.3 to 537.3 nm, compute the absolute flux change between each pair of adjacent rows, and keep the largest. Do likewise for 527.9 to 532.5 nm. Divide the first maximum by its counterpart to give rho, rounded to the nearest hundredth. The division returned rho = 1.11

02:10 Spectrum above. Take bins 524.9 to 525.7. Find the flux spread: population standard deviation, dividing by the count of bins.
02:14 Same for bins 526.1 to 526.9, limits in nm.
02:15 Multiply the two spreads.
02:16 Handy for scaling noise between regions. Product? 0.34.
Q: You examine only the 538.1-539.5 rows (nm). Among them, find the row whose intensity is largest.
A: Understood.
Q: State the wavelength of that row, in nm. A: 538.20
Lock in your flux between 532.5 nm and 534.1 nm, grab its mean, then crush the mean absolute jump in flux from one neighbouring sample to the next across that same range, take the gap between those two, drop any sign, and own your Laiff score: 23.4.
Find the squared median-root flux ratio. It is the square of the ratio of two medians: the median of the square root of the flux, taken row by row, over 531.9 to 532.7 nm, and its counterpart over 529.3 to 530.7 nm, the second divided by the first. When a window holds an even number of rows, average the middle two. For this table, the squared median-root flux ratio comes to 1.09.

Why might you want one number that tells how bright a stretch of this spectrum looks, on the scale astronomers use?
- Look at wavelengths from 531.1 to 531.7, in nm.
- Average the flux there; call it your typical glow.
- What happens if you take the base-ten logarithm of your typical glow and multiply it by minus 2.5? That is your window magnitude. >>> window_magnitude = -3.47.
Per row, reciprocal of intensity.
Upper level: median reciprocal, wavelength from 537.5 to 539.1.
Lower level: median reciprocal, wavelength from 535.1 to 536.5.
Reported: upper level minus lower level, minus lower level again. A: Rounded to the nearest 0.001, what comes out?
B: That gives -0.033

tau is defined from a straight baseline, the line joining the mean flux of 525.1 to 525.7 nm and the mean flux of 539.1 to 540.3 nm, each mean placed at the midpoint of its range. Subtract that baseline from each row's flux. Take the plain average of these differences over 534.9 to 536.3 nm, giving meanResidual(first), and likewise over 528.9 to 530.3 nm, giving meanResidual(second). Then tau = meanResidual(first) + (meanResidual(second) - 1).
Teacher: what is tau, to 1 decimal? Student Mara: 3.1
